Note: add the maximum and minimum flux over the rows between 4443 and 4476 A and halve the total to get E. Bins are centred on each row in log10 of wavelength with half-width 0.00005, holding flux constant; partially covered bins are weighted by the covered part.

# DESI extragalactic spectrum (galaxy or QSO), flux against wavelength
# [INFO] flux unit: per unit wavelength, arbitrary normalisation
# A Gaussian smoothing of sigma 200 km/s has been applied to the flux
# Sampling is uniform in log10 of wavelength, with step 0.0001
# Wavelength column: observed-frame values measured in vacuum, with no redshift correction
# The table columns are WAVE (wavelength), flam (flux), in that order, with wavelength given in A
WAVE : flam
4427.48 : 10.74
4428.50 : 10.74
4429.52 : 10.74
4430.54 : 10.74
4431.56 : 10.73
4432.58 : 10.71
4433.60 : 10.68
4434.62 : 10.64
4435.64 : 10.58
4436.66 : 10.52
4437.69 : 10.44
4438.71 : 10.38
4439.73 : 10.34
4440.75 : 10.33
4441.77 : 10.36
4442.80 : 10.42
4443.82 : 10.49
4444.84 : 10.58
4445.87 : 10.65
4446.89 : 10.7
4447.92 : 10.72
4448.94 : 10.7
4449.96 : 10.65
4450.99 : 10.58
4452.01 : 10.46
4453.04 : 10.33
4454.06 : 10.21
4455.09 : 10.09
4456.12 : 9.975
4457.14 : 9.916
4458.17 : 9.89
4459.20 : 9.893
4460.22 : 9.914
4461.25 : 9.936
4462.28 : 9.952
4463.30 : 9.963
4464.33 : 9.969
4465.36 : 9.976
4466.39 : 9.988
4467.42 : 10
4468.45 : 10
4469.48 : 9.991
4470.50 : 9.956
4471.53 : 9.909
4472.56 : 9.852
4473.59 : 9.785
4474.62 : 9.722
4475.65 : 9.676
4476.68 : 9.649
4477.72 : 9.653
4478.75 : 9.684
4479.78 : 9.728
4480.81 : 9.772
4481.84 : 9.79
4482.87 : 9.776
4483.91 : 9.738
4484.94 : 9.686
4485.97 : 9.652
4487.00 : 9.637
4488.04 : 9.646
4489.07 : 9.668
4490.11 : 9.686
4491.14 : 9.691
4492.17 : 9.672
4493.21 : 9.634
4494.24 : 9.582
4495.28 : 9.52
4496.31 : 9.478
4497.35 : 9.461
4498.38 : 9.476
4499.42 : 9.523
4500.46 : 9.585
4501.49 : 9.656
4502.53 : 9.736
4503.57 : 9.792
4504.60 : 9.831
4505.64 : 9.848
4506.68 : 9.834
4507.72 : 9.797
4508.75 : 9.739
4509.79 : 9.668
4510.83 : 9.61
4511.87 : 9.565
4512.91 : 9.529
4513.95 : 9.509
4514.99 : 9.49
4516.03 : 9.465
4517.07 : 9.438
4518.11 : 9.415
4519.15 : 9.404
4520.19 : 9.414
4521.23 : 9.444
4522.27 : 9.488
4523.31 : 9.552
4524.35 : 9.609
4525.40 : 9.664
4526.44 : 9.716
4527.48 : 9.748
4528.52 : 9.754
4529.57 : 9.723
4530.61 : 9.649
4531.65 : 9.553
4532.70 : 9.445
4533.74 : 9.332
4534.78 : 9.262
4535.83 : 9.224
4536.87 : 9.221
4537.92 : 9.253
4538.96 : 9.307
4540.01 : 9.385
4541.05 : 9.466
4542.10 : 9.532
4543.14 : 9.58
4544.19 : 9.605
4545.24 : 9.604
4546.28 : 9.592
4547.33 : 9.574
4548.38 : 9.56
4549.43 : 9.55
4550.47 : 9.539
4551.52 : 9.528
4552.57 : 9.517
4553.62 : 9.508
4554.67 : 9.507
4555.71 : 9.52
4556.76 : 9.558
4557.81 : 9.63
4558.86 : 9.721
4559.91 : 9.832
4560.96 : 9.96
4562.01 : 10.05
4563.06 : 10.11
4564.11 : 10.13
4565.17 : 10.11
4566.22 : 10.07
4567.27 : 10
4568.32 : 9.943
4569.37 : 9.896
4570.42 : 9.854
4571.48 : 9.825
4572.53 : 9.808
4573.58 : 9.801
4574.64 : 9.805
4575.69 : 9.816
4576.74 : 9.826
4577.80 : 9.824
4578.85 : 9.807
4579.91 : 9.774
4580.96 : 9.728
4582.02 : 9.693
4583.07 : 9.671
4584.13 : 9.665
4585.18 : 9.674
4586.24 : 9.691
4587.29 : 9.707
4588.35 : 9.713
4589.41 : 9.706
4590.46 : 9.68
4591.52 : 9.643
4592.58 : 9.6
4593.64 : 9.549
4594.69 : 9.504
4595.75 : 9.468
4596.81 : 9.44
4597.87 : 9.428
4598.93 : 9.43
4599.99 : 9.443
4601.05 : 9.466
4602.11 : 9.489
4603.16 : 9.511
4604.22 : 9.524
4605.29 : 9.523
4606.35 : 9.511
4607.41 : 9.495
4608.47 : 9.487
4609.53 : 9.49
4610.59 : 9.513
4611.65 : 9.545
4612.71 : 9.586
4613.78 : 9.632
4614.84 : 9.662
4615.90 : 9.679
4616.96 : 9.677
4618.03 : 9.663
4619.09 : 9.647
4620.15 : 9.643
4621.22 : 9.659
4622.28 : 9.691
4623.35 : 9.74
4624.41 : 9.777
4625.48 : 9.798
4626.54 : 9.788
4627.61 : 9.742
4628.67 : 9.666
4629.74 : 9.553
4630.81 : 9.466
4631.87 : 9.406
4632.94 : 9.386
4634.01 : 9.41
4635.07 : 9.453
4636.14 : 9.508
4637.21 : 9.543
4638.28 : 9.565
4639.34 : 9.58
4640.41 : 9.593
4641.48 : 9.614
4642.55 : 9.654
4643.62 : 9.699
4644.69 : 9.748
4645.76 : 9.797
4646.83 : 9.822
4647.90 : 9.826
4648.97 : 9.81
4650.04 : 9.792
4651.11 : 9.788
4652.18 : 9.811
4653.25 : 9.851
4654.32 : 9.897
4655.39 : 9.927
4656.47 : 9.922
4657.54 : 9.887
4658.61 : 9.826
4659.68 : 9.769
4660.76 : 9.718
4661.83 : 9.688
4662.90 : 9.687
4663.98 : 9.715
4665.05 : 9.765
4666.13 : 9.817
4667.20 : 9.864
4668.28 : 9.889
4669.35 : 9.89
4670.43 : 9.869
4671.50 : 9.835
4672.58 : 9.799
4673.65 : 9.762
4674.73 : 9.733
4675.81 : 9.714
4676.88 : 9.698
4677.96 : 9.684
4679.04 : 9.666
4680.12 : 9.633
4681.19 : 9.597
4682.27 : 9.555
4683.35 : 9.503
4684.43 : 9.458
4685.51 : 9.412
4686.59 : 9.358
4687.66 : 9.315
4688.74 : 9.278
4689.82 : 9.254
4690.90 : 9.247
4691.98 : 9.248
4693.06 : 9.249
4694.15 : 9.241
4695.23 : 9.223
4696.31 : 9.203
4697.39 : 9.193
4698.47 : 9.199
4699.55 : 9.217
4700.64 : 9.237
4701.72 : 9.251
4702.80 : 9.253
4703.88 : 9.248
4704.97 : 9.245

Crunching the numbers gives 10.2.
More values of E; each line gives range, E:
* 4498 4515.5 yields 9.7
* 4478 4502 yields 9.6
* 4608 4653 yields 9.6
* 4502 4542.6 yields 9.5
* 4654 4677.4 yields 9.8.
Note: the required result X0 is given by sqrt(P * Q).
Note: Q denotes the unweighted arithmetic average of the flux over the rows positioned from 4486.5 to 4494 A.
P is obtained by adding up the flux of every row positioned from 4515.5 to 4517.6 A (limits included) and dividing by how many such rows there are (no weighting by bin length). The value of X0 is 9.6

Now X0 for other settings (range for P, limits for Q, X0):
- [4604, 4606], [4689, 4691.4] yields 9.4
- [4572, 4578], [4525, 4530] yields 9.8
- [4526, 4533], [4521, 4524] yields 9.6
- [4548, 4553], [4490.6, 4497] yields 9.6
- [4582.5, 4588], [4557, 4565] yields 9.8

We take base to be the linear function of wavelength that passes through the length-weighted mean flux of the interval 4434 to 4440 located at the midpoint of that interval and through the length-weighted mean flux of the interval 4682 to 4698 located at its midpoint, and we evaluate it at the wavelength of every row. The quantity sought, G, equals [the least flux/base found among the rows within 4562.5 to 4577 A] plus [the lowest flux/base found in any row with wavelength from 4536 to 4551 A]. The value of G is 1.914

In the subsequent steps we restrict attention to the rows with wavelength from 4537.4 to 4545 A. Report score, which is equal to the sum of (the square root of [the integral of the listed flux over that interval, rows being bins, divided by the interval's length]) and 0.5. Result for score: 3.57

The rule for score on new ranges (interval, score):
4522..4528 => 3.60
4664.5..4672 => 3.64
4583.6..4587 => 3.61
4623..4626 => 3.63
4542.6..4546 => 3.60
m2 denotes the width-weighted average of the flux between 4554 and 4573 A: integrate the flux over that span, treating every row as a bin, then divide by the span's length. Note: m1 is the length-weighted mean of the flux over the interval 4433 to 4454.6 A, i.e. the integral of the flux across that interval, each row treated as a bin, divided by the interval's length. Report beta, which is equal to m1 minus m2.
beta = 0.65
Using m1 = 10.5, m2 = 9.86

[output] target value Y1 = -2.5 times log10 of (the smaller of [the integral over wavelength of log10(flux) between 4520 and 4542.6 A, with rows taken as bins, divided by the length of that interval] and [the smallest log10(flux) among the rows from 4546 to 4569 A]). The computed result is 0.025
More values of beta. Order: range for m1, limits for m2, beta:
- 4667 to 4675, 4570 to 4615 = 0.20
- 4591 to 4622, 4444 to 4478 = -0.55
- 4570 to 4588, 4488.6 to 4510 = 0.10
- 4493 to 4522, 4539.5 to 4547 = 0.04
